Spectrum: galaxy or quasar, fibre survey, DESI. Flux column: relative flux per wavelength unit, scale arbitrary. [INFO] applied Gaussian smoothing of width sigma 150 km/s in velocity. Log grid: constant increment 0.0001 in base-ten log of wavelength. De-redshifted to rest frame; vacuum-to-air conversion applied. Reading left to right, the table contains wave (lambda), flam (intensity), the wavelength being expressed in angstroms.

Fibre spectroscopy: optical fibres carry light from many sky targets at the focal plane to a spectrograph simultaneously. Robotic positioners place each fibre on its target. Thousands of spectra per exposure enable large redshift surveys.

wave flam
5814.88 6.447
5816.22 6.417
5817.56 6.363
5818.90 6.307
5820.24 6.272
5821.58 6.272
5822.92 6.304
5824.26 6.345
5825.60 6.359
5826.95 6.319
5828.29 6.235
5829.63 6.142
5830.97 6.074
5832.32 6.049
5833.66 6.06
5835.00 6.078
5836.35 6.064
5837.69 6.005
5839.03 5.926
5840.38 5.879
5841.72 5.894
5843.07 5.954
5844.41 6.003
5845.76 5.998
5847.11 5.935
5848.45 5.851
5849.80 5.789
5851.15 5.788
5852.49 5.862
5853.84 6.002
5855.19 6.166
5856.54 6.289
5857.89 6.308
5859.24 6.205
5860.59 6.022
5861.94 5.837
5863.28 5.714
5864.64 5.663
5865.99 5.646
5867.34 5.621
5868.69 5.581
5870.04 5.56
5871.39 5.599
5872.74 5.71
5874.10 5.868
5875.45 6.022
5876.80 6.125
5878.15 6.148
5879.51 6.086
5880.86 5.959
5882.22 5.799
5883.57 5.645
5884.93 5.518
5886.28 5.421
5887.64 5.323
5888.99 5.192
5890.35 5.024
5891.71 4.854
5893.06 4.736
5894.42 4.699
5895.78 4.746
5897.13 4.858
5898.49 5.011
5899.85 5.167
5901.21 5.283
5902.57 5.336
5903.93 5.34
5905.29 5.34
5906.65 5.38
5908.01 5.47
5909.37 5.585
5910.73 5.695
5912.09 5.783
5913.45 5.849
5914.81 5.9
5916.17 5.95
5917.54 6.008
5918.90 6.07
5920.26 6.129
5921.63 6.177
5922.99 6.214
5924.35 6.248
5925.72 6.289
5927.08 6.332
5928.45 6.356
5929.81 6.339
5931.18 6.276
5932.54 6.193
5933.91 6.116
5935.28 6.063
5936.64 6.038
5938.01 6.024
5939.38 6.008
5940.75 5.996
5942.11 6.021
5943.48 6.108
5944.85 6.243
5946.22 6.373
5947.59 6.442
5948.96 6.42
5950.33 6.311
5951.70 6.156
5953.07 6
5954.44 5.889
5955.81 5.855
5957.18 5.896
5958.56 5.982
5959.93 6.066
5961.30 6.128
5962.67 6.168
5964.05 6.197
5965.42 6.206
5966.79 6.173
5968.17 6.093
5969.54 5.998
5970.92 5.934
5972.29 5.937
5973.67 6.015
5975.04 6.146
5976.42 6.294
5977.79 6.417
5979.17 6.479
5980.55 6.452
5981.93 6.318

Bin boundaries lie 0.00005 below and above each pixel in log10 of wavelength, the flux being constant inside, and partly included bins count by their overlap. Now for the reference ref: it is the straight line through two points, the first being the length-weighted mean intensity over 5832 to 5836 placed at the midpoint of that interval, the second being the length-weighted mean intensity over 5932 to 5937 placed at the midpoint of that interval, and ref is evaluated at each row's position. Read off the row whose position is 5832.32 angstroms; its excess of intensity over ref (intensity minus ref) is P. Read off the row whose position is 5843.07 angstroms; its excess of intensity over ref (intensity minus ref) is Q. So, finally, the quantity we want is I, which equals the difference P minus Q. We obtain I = 0.10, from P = 0.0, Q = -0.11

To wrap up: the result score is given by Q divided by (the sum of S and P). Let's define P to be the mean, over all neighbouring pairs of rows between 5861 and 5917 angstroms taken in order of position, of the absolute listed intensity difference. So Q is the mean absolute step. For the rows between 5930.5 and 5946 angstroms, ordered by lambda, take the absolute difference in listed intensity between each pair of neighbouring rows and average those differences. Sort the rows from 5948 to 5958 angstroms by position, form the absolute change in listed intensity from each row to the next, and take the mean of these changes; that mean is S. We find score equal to 0.28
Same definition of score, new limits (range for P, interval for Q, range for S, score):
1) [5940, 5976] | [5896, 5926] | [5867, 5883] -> 0.41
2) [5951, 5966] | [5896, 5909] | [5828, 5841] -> 0.69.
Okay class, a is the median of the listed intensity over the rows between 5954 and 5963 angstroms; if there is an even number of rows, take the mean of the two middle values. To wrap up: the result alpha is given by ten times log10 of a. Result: 7.77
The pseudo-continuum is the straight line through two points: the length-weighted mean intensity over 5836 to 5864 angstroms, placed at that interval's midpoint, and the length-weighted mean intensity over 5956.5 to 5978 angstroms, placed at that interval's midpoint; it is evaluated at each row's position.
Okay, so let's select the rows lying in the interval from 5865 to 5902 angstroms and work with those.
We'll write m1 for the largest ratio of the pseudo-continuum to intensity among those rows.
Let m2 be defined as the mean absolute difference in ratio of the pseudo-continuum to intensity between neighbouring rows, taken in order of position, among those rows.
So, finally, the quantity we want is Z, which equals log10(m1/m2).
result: 1.77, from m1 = 1.28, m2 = 0.0217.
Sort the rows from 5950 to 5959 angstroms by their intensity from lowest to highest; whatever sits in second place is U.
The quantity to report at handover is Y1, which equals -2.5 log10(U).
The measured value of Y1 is -1.93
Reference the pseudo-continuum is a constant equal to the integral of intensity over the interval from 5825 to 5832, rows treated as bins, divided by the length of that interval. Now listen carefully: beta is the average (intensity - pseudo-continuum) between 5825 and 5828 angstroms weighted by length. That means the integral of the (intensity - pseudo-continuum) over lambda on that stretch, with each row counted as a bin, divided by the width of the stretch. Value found 0.12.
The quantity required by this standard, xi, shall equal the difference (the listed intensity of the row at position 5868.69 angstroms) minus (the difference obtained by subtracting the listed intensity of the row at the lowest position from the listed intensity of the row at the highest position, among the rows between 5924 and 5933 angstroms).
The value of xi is 5.64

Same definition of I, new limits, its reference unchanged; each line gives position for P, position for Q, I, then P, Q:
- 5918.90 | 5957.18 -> 0.19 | 0.0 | -0.22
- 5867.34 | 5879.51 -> -0.46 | -0.5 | 0.00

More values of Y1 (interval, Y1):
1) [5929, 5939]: -1.95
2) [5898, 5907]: -1.78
